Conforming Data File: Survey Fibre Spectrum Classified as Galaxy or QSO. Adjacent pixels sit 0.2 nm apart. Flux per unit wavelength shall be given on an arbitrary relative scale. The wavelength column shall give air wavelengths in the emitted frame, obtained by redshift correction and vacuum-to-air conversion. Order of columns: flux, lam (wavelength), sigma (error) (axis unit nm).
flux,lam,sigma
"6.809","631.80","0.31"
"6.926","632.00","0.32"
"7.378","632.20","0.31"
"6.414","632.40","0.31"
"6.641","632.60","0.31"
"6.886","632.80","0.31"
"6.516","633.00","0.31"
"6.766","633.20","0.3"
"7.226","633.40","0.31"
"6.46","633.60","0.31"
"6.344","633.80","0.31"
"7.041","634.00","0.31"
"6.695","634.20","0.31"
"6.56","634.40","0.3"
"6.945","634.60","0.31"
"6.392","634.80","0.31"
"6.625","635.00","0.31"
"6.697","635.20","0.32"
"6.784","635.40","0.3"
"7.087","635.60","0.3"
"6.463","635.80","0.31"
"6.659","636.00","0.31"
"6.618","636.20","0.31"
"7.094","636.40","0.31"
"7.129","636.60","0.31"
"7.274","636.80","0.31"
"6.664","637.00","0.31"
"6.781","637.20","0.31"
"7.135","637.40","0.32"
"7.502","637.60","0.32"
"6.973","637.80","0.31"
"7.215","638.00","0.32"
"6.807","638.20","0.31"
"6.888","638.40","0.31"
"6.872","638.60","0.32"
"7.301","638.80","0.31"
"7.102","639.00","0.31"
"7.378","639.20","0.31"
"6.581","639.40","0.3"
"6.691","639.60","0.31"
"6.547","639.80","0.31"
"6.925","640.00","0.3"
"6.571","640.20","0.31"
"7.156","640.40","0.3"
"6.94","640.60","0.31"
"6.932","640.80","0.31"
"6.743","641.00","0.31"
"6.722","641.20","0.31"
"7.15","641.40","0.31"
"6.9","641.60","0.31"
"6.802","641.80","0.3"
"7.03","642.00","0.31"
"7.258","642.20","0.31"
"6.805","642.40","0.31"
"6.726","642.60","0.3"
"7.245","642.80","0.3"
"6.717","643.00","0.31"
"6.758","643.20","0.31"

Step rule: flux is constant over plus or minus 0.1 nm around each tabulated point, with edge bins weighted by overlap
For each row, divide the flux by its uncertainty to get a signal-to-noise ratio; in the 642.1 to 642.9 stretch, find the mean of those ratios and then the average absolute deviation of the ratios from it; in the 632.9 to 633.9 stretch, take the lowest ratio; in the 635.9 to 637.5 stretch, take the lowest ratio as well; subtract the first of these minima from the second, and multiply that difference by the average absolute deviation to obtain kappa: 0.7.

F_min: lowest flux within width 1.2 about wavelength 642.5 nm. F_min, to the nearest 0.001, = 6.717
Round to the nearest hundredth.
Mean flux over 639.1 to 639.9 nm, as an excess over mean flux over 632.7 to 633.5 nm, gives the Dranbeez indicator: -0.05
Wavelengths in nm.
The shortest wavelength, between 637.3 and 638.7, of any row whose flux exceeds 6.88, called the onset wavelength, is 637.40 nm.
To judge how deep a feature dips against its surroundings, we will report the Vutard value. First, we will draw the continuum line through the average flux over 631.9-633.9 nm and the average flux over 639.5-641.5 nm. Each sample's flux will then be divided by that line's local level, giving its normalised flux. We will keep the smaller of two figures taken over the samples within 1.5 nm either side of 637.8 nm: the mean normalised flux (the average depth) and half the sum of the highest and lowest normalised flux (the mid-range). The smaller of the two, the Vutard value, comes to 1.04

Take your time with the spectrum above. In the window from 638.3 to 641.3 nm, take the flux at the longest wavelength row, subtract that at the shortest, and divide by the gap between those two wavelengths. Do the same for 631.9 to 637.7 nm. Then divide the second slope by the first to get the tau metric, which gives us -1.7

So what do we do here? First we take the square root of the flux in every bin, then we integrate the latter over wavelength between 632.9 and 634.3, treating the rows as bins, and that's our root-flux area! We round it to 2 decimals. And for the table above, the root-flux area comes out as 3.63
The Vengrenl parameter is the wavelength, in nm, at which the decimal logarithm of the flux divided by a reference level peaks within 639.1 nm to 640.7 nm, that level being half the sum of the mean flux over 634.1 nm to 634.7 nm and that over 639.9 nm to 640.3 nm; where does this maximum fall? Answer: 639.20 nm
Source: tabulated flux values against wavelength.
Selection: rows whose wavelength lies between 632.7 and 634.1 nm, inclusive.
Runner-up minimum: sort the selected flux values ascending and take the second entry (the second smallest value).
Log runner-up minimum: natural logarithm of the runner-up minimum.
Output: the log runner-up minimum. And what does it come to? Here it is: 1.87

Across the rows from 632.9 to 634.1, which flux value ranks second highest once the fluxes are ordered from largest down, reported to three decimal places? 7.041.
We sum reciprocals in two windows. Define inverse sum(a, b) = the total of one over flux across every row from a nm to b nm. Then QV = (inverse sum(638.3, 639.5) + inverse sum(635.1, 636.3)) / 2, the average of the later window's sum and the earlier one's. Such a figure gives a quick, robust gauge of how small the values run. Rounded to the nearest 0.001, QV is 0.875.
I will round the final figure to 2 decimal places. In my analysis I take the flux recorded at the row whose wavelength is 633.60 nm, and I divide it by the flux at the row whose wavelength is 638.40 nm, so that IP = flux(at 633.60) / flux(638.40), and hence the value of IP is 0.94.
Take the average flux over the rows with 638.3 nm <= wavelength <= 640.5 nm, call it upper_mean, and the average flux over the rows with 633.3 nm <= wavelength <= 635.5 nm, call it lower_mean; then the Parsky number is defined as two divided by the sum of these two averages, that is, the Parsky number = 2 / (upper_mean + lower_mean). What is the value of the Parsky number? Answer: 0.147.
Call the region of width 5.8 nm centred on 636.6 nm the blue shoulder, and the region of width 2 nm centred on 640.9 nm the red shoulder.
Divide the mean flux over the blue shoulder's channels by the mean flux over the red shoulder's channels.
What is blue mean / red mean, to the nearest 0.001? 1.000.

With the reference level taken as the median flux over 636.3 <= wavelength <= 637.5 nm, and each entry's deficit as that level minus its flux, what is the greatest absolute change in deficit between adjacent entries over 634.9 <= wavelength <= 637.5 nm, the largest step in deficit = 0.62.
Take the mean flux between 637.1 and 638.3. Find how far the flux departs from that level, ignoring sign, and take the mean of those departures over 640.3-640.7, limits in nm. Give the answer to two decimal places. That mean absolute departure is 0.11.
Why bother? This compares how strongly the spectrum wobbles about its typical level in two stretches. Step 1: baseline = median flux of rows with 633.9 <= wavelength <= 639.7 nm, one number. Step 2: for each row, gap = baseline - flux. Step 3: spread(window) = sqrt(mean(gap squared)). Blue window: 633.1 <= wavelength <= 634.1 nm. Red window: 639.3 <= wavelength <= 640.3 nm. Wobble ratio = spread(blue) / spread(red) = 1.4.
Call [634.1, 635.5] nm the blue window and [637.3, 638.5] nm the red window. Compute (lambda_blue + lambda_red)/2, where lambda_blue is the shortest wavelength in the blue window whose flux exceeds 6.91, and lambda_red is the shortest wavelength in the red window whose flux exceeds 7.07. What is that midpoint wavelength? 636.00 nm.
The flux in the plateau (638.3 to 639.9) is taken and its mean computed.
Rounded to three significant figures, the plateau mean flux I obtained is 6.92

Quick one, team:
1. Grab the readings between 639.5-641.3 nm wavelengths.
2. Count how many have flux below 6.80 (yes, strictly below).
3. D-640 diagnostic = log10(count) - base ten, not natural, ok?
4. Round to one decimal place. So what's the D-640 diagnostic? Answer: 0.7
